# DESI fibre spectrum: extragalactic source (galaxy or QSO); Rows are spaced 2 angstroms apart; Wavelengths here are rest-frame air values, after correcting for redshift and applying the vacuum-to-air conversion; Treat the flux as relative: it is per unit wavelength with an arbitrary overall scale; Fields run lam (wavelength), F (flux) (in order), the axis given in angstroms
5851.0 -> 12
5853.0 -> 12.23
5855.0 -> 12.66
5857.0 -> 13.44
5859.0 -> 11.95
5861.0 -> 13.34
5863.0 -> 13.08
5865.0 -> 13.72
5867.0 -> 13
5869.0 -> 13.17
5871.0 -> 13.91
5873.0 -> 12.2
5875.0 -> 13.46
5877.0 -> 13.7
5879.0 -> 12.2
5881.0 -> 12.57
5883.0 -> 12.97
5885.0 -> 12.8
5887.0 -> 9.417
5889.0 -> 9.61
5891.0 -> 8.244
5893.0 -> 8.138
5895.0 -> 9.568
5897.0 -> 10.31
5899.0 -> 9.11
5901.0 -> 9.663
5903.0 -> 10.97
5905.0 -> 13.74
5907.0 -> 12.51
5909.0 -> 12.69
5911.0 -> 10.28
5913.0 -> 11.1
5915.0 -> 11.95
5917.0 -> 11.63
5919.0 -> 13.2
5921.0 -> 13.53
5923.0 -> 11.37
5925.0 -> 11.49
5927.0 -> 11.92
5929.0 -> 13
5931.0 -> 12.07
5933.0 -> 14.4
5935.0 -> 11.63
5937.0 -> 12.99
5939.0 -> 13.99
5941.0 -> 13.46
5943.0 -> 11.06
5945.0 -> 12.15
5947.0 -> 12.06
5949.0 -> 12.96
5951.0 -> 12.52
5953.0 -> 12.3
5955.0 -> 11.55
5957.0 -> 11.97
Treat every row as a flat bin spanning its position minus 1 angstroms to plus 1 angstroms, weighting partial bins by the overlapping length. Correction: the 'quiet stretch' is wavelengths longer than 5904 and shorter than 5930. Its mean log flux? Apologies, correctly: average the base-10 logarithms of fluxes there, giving 1.08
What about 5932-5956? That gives 1.10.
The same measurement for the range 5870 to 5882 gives 1.11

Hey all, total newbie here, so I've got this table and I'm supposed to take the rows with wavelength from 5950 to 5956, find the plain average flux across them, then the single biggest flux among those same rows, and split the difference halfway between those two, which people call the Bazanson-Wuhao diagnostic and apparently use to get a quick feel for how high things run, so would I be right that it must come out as 12.3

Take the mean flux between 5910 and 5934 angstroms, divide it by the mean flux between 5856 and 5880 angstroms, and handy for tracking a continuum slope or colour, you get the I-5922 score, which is 0.93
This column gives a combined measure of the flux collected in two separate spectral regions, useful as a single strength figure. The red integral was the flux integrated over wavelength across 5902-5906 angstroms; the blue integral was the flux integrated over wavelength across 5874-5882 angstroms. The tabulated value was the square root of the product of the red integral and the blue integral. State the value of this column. 72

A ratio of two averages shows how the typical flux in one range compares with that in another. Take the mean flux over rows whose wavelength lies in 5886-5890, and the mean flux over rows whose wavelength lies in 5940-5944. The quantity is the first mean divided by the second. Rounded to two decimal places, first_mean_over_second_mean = 0.78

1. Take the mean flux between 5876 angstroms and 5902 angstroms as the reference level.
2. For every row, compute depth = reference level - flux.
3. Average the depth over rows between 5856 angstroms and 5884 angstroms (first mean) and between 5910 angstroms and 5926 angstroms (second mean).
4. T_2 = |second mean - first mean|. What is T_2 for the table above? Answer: 1.2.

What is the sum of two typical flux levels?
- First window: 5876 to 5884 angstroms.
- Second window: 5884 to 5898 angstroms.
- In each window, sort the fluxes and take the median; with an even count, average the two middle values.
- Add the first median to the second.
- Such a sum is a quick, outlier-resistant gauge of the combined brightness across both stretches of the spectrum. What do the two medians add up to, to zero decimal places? 22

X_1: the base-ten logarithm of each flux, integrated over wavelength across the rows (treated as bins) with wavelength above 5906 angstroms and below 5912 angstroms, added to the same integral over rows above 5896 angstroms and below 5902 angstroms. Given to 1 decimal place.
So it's 12.3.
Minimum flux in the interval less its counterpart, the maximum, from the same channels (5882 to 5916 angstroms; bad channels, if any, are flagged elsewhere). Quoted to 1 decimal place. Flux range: -5.6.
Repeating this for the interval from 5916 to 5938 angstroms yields -3.0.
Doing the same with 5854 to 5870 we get -1.8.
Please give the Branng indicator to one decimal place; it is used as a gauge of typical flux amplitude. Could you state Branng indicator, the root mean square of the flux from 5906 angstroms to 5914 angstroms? 11.7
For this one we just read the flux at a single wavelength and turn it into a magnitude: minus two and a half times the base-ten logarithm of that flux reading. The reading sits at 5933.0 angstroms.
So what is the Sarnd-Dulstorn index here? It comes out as -2.90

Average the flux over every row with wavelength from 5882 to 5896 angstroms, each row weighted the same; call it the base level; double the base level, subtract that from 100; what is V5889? 79.8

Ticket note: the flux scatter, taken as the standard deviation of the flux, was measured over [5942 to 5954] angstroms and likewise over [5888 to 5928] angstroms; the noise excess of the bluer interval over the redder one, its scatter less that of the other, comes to 1.0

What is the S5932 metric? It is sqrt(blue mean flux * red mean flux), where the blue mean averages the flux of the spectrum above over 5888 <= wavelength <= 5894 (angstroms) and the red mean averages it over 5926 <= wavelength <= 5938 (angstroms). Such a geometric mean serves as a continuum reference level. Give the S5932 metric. 10.5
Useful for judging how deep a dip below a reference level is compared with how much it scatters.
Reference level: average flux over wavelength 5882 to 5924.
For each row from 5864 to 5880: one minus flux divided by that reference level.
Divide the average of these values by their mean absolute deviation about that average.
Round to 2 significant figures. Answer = -4.0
